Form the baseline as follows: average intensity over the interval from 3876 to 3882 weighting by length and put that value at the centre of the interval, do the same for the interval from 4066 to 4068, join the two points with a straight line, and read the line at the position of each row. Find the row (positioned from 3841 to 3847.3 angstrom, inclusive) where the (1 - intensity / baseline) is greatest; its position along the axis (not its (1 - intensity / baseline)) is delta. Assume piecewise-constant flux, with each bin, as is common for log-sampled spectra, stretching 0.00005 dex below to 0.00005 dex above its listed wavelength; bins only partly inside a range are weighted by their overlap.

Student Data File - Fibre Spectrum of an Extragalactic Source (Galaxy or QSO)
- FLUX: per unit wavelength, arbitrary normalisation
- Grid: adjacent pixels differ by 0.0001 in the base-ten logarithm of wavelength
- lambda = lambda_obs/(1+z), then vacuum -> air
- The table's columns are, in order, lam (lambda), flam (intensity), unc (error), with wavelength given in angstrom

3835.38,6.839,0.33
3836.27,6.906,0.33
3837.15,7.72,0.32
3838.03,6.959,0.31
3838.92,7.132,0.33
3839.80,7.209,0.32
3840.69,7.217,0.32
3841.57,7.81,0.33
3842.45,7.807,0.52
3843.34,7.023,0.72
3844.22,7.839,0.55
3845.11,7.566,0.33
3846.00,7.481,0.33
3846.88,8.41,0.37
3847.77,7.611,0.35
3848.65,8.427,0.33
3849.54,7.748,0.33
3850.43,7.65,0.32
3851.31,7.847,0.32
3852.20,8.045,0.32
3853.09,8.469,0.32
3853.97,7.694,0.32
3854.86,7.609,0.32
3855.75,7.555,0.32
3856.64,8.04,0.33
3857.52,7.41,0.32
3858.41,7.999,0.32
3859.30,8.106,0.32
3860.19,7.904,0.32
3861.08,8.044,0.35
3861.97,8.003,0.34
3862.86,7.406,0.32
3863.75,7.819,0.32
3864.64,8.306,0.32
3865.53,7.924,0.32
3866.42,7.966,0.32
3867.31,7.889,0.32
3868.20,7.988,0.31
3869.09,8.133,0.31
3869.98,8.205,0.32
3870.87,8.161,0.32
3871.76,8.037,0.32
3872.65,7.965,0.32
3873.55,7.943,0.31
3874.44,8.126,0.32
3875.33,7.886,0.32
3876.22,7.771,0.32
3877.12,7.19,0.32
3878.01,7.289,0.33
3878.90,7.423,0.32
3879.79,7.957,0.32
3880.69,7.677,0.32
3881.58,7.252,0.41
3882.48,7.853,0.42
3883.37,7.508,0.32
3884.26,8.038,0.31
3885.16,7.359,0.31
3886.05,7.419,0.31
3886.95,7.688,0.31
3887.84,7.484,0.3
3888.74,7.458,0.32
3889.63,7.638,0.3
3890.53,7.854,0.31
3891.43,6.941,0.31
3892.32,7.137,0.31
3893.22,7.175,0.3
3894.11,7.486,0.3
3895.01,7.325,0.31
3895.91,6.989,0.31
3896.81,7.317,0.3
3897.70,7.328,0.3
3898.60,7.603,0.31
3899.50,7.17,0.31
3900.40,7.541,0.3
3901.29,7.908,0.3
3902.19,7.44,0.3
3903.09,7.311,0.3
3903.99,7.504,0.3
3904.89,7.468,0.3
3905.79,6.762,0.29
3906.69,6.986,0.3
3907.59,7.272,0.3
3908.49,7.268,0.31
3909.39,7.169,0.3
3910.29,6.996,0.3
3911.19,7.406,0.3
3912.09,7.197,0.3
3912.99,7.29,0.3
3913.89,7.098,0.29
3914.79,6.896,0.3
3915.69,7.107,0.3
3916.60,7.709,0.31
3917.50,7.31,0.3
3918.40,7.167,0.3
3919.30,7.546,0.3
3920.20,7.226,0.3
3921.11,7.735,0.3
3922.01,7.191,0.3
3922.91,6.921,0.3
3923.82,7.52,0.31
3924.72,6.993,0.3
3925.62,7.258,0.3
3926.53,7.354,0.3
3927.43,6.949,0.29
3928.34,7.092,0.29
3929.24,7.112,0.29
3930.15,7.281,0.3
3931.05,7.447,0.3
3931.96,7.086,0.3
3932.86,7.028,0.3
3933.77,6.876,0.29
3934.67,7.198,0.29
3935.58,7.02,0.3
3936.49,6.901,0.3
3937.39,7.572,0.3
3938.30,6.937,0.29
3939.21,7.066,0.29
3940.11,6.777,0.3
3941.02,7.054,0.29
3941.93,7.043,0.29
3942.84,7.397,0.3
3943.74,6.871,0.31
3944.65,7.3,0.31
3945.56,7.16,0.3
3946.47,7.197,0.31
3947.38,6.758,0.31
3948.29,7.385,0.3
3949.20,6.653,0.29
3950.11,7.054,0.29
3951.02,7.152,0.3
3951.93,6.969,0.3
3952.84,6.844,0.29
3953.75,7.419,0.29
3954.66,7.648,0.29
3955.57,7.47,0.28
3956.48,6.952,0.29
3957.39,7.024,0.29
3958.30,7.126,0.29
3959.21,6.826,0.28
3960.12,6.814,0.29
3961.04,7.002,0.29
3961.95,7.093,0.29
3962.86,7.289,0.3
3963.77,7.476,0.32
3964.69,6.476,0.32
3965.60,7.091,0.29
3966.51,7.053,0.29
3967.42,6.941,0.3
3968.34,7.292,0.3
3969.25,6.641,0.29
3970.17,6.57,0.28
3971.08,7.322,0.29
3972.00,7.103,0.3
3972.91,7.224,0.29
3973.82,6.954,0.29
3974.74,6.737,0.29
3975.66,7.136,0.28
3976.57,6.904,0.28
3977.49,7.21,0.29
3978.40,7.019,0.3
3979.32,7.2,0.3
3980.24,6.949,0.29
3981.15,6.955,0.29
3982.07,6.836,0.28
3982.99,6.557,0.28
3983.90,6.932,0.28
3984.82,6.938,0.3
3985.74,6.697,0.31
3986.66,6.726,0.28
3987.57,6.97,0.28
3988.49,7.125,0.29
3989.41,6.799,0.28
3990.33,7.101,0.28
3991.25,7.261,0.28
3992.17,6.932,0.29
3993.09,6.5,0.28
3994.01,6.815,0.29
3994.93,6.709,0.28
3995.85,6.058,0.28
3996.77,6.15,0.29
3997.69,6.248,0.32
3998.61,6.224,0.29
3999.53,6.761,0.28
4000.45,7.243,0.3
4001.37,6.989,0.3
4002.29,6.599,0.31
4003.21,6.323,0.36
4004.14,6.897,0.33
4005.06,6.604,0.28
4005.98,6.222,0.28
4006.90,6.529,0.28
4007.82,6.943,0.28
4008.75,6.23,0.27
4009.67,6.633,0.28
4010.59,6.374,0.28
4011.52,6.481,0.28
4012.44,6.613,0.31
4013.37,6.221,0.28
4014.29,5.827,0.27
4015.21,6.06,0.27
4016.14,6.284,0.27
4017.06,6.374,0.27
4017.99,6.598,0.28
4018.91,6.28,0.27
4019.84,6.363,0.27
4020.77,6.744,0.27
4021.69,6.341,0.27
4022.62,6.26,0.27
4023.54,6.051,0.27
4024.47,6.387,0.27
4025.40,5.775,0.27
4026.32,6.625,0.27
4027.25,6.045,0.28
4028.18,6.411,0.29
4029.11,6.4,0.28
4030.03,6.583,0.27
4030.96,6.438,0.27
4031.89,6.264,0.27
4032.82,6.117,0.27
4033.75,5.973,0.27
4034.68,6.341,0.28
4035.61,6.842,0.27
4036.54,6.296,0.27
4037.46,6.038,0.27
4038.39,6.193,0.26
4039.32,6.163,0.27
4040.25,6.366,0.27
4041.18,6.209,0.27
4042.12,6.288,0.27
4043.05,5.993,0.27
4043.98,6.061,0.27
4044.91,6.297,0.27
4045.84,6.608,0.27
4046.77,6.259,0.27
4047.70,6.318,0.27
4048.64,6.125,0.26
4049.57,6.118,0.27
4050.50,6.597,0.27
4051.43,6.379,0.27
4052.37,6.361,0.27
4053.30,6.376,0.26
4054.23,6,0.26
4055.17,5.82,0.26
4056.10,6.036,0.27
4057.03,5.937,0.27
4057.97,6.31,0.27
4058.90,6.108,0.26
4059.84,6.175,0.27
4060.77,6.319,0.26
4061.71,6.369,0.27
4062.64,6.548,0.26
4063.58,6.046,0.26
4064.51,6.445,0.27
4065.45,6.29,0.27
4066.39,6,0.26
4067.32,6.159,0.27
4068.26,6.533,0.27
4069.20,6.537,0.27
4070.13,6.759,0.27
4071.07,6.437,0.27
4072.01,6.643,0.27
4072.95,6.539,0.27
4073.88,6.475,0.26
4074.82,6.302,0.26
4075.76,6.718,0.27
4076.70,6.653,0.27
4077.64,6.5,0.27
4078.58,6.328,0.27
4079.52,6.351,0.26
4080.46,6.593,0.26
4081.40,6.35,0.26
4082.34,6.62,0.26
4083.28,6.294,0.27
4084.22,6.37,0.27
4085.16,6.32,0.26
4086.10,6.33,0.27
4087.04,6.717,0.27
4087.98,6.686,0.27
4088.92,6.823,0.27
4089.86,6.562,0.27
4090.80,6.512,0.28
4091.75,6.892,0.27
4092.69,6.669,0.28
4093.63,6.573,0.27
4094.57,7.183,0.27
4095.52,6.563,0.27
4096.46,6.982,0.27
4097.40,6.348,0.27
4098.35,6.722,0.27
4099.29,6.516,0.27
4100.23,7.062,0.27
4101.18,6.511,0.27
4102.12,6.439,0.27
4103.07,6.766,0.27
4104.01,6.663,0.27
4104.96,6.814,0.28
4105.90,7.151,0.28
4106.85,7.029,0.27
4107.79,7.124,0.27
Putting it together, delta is 3843.34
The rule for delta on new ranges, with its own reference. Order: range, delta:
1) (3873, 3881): 3877.12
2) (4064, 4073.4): 4066.39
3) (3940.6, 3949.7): 3949.20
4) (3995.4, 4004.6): 3995.85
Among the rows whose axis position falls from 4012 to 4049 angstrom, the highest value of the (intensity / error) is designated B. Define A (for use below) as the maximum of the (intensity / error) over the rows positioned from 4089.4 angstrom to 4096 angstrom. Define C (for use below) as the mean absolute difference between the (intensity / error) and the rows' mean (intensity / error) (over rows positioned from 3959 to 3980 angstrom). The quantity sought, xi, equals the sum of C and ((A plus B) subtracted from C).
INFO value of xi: -50.5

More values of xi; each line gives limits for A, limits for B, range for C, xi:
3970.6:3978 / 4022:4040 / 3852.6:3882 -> -48.6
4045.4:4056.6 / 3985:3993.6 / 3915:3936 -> -49.4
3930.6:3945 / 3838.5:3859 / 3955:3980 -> -50.2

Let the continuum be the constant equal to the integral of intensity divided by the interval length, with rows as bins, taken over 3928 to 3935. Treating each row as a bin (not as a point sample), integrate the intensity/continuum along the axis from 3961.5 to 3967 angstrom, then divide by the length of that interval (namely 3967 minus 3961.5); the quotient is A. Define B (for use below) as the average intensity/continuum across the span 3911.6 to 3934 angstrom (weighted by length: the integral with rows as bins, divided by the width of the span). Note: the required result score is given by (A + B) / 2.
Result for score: 1.00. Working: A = 0.99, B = 1.010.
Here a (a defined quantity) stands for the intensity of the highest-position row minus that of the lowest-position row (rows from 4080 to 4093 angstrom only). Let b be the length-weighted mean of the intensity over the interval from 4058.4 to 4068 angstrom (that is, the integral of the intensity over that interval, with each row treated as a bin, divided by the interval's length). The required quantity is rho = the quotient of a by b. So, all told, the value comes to 0.01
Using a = 0.08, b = 6.25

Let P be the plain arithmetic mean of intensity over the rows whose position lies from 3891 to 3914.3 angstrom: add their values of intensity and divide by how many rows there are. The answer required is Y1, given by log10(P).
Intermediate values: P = 7.27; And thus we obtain 0.862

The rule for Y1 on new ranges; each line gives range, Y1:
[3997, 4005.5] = 0.823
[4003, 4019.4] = 0.807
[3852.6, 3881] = 0.896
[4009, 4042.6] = 0.800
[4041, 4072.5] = 0.798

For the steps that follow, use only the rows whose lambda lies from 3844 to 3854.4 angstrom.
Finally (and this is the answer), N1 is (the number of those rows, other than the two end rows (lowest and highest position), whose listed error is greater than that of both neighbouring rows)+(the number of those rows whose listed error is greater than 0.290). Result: 13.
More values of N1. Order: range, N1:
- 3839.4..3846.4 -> 9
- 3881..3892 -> 14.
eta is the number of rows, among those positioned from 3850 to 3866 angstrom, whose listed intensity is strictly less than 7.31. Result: 0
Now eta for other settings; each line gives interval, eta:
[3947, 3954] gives 6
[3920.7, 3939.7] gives 16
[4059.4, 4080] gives 22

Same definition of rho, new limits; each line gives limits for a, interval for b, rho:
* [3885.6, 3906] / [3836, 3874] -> -0.08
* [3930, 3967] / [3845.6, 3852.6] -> -0.03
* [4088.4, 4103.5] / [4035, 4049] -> -0.01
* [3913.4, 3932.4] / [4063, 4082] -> 0.00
